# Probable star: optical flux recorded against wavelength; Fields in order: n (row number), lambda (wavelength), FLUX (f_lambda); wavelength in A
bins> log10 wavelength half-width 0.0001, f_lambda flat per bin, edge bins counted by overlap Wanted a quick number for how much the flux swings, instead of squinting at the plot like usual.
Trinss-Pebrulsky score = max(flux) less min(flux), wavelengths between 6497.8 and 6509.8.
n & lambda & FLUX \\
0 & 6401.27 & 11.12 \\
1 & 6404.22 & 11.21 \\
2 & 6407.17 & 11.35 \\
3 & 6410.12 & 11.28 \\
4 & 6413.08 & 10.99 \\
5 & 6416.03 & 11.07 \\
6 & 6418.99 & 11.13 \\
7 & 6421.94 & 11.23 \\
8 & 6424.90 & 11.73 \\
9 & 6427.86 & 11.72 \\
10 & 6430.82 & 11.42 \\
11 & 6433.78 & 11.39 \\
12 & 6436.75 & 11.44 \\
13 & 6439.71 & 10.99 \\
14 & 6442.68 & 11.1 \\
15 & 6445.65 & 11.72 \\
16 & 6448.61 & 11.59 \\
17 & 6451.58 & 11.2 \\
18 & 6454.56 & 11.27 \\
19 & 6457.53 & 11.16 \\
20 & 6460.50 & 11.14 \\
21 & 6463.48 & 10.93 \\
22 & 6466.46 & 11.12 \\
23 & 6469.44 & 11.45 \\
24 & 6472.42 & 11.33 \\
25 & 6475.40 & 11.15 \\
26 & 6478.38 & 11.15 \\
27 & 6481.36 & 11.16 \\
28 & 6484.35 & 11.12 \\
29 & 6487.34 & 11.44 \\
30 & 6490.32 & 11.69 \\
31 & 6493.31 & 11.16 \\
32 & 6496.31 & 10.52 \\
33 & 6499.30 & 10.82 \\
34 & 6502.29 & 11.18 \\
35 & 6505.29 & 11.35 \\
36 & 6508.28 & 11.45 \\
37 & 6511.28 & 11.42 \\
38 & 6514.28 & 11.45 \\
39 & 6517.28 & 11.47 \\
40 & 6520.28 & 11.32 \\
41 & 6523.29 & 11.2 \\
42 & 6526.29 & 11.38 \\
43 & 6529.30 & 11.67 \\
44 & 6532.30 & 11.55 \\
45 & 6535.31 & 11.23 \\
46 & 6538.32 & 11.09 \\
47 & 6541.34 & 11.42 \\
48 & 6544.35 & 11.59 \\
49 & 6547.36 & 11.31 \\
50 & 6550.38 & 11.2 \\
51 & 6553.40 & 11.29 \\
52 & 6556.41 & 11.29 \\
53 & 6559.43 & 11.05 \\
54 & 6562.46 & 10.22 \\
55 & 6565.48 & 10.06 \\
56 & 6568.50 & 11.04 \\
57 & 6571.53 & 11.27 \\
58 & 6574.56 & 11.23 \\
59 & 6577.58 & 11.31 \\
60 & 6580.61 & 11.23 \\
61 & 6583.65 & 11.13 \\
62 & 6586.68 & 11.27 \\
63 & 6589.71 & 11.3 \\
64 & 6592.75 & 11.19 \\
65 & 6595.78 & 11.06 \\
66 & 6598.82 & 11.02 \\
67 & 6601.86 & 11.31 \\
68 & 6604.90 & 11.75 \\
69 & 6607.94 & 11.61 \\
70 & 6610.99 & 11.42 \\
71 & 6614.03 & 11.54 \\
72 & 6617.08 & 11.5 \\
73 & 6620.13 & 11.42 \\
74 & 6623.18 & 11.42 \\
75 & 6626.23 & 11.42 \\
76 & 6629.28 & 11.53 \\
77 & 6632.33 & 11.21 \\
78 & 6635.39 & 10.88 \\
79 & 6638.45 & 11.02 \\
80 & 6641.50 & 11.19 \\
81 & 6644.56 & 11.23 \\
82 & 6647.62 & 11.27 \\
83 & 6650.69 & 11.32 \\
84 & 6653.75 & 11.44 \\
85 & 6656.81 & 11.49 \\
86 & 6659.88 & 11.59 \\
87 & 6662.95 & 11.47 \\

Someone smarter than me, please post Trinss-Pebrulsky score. 0.63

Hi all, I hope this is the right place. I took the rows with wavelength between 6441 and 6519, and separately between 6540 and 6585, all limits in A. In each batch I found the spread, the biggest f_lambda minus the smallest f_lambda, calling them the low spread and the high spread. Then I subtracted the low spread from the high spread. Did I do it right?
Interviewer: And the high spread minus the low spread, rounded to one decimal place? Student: 0.3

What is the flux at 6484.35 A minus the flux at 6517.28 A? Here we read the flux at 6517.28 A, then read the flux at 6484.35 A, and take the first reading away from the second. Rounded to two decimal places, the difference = -0.35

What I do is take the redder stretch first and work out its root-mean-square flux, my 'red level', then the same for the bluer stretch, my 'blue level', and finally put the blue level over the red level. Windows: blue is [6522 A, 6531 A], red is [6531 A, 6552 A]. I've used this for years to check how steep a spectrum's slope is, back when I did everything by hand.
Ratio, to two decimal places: 1.01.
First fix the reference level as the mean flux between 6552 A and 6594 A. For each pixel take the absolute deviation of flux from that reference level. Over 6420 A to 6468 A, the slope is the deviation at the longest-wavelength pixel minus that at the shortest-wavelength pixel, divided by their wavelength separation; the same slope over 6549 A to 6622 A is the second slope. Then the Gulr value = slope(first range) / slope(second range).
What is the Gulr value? -0.8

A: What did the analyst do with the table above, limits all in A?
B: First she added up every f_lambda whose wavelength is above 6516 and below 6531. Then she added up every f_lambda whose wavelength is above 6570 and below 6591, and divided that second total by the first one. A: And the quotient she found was 1.4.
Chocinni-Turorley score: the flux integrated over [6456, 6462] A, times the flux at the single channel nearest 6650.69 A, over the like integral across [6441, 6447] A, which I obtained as 11.1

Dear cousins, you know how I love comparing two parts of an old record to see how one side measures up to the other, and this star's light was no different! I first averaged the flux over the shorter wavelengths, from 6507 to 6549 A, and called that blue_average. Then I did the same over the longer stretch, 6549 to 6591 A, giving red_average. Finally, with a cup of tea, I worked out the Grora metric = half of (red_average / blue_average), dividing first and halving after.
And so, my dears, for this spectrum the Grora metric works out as 0.485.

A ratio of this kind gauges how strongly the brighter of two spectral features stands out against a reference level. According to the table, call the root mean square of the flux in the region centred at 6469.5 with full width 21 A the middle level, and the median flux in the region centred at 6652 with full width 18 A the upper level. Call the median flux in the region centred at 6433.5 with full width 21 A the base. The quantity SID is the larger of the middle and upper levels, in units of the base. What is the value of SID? 1.00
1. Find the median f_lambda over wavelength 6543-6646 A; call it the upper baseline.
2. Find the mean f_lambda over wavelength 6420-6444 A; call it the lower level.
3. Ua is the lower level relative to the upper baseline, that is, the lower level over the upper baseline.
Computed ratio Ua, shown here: 1.01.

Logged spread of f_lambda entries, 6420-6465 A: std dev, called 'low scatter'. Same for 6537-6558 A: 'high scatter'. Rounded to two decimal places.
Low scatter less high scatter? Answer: 0.11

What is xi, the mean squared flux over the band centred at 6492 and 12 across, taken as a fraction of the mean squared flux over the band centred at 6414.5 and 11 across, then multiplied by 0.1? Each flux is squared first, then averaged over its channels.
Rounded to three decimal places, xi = 0.102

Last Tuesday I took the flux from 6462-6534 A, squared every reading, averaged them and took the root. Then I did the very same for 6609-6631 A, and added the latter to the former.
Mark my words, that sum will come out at 22.7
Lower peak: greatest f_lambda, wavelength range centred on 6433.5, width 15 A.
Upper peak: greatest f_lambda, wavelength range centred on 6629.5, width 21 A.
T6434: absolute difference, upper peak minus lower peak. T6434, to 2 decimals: 0.19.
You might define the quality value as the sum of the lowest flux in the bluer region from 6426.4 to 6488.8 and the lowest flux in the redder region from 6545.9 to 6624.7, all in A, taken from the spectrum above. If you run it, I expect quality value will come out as 21.0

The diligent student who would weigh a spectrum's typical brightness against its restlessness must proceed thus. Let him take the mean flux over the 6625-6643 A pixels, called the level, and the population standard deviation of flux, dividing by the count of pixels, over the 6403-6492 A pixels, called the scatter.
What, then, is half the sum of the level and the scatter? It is 5.72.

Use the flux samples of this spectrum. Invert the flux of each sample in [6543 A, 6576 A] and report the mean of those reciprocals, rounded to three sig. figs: 0.0907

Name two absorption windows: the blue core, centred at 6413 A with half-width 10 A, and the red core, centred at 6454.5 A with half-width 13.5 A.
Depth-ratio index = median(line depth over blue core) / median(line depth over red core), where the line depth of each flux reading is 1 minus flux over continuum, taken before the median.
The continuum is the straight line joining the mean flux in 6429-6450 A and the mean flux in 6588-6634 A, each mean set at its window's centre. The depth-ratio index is 1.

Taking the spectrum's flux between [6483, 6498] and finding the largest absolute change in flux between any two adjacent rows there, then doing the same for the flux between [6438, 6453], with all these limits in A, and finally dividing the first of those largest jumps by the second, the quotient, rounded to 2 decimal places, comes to 1.03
